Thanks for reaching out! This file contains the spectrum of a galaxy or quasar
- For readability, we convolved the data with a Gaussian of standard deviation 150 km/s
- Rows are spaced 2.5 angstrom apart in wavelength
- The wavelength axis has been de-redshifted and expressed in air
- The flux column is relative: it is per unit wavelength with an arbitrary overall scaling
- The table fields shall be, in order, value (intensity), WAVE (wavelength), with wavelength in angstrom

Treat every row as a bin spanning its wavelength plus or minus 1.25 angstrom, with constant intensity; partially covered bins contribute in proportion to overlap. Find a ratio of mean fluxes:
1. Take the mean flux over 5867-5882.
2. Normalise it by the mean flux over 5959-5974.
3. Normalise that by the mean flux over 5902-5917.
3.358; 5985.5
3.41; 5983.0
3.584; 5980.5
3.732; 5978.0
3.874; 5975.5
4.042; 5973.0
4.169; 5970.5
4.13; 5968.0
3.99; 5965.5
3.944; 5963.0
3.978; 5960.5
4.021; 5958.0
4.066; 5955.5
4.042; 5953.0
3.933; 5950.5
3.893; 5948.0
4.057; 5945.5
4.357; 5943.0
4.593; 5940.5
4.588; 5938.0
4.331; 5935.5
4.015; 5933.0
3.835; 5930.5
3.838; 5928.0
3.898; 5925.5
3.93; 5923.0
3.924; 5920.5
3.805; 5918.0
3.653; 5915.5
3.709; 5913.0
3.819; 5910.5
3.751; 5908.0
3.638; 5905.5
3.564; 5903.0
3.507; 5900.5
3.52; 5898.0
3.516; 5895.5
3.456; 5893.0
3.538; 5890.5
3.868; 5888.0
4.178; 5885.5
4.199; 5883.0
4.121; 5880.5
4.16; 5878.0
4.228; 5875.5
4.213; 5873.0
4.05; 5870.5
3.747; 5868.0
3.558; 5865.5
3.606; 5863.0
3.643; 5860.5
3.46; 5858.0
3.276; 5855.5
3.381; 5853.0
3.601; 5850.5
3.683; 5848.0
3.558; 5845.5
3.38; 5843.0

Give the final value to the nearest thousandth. 0.274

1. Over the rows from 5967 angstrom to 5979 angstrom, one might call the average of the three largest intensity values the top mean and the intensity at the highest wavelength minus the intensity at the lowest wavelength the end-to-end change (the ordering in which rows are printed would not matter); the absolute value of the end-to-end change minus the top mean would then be 4.51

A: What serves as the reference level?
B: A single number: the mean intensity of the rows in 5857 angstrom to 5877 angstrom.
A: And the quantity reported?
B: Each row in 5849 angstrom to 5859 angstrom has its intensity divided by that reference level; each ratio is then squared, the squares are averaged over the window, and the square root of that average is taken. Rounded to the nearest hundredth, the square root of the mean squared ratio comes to 0.90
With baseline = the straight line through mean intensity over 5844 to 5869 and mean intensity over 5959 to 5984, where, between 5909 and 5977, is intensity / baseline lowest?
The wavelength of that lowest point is 5915.5 angstrom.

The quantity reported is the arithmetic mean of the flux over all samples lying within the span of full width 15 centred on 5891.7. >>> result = 3.7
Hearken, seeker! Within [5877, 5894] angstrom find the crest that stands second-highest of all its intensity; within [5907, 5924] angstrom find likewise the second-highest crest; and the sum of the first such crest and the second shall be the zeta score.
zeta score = 8.10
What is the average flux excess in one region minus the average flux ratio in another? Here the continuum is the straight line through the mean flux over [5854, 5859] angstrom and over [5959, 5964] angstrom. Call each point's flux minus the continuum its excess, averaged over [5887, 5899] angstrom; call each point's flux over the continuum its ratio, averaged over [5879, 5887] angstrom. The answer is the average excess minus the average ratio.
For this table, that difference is -1.2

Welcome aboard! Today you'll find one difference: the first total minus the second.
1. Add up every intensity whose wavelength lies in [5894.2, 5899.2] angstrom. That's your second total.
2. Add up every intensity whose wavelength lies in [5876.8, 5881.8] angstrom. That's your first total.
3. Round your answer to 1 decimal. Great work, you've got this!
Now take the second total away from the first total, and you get 1.2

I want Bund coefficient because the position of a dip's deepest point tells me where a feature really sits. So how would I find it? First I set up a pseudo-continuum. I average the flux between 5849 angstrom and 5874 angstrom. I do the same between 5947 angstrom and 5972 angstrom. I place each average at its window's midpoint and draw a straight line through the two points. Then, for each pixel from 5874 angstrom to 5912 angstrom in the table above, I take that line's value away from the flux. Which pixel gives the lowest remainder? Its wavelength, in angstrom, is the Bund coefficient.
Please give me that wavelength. 5893.0 angstrom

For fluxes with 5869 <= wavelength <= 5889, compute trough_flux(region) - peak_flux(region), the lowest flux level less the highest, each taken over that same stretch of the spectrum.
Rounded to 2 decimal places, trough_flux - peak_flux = -0.36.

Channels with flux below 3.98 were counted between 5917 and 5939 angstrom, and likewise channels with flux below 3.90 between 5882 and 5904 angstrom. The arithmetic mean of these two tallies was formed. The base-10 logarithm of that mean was 0.81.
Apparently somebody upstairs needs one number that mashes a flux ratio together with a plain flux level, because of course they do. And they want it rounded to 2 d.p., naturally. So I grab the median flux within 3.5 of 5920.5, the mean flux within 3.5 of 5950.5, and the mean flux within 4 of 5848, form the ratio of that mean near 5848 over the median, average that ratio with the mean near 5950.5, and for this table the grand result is 2.44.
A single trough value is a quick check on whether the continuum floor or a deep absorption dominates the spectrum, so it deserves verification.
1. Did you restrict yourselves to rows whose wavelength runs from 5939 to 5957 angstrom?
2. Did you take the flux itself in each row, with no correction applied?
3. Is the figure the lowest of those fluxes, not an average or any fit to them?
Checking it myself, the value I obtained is 3.893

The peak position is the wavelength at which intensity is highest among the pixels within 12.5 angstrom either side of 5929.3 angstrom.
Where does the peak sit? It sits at 5940.5 angstrom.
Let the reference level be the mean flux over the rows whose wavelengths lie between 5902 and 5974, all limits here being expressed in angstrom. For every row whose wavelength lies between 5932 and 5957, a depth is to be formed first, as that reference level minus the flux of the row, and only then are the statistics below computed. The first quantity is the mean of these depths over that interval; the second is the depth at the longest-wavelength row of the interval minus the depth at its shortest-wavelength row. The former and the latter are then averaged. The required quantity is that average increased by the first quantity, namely -0.3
